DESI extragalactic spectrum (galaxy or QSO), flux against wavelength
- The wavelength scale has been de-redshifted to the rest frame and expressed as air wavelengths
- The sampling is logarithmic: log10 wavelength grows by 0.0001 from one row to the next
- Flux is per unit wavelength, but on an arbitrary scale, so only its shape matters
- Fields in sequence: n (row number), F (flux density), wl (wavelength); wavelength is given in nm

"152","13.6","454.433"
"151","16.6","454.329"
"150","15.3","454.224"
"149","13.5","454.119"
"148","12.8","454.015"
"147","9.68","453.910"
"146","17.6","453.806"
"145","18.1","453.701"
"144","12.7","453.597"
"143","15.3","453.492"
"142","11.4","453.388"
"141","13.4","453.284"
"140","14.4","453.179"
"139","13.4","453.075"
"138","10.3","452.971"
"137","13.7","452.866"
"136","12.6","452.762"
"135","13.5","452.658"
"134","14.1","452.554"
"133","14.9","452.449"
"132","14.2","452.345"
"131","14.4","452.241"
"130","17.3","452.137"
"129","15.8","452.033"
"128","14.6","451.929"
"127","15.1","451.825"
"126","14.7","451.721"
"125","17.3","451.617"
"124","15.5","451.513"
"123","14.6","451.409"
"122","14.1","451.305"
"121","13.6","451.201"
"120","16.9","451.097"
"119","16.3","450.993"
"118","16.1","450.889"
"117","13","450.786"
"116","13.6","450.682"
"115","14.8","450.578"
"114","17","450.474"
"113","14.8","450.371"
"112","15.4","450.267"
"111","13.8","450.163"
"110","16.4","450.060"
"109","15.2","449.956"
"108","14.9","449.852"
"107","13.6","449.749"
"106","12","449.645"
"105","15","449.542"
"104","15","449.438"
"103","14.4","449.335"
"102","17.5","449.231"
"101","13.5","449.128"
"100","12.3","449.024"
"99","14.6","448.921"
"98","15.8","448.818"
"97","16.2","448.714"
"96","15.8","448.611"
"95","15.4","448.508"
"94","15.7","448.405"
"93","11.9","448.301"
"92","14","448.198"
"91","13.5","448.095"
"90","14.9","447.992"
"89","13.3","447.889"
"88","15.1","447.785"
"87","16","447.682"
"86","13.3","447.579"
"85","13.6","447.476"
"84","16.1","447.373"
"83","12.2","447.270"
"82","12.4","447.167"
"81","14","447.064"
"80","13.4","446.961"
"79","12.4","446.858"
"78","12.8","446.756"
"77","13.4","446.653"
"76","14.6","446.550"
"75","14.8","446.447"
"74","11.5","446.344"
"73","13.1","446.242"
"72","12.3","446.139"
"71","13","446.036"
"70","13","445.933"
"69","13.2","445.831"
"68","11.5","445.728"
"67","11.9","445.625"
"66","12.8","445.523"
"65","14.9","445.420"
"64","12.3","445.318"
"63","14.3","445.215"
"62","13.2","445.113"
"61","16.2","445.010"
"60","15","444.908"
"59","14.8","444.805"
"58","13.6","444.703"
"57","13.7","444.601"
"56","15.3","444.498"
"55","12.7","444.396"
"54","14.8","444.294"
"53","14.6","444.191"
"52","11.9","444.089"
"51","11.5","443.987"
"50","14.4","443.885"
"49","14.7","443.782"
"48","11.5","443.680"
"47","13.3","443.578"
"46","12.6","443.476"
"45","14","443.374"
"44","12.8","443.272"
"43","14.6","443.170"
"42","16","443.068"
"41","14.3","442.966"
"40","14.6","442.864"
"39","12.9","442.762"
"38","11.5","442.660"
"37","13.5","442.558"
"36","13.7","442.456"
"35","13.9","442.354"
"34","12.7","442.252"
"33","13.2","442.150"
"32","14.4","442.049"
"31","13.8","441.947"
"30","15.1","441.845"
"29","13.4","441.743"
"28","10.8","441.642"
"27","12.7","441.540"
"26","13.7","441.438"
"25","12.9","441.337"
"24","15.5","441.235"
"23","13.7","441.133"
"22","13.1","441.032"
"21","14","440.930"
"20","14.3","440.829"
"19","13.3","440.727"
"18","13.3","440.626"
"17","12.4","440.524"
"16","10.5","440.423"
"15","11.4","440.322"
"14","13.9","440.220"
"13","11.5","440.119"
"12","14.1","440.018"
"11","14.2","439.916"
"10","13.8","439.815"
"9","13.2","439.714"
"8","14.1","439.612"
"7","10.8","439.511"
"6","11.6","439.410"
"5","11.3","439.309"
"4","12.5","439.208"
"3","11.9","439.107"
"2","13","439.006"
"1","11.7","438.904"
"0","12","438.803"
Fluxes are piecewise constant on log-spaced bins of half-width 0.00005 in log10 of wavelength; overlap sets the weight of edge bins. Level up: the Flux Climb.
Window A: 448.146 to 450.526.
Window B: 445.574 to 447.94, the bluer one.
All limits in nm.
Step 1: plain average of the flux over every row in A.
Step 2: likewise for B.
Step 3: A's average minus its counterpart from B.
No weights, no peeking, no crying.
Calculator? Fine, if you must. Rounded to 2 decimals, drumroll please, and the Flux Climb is 1.45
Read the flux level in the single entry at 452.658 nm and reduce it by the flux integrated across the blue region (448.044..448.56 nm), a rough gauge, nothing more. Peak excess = 6.2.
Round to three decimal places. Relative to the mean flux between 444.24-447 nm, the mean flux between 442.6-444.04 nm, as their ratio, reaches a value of 0.998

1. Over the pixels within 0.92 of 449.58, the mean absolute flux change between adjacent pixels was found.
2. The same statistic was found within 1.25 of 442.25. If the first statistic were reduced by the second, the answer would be 0.3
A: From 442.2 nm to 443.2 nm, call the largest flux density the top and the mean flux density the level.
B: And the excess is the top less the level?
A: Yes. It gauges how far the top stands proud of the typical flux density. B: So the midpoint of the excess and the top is 9.1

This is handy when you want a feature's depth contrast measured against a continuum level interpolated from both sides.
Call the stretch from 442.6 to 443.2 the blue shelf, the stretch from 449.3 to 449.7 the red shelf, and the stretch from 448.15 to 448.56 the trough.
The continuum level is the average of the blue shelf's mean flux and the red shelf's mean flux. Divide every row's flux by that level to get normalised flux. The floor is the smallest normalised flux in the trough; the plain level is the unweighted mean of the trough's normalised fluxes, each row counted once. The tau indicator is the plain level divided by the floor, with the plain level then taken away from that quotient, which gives 0.18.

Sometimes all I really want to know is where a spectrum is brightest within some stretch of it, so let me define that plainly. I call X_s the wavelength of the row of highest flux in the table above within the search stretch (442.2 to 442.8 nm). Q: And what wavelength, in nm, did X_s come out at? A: 442.354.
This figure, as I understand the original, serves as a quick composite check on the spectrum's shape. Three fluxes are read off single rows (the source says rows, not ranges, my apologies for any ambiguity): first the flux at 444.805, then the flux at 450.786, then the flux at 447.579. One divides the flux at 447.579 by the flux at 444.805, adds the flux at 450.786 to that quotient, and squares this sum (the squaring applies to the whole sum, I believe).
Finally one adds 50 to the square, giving 243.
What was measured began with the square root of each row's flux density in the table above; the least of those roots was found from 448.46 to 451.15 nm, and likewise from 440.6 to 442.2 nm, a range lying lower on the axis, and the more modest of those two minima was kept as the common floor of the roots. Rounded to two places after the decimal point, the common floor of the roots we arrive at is 3.29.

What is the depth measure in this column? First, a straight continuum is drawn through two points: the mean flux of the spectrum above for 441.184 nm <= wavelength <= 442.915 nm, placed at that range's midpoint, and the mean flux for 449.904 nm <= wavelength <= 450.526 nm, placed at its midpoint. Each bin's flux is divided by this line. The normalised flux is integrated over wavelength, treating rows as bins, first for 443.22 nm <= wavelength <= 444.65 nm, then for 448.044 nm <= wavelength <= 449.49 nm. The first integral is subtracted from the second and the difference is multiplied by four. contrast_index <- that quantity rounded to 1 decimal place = 0.1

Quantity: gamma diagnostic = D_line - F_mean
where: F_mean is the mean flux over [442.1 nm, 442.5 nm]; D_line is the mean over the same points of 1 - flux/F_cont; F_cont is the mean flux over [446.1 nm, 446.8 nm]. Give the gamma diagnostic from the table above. -13.4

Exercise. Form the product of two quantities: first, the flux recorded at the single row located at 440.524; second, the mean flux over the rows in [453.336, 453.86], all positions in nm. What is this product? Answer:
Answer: 186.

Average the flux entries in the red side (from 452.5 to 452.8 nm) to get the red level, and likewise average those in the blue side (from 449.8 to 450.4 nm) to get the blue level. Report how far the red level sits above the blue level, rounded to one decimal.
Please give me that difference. -1.7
